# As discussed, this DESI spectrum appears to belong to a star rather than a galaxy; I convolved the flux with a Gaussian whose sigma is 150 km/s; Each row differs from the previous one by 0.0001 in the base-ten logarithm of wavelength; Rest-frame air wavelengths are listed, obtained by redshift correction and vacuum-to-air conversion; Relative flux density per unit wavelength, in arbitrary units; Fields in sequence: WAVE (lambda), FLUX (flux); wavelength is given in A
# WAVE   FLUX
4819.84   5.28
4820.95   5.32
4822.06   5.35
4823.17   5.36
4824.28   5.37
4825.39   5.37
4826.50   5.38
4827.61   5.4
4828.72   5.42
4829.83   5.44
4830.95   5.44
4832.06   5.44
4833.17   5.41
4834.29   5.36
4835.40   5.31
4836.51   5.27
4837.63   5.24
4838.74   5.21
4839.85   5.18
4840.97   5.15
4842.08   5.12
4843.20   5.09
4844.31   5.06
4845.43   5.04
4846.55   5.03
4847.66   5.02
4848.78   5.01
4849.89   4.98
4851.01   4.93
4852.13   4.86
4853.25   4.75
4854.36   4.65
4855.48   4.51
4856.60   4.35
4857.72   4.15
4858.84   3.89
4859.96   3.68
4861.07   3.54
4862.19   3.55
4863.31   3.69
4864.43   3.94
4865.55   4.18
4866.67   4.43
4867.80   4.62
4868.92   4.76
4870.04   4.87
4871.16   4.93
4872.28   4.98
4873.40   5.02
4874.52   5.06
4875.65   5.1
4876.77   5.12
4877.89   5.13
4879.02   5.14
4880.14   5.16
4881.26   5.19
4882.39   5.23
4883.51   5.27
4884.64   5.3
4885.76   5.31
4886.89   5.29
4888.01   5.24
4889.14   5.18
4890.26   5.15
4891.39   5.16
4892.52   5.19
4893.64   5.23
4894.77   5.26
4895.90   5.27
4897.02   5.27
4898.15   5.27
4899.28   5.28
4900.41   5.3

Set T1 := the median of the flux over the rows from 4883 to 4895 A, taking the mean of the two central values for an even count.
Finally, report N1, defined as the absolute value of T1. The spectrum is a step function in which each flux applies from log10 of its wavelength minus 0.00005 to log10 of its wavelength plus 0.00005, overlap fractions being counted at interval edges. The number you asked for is 5.24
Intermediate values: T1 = 5.2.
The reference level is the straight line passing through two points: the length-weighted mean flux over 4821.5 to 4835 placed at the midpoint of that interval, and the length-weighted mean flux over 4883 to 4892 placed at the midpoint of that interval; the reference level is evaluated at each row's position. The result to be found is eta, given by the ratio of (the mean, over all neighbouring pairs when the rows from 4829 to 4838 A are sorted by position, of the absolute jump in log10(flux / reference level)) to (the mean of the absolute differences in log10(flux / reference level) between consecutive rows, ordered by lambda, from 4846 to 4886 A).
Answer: 0.2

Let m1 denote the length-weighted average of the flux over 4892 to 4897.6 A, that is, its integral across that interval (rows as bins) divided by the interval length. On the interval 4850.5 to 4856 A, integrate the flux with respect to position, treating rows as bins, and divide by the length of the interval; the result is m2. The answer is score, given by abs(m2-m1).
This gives 0.5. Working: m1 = 5.25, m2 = 4.7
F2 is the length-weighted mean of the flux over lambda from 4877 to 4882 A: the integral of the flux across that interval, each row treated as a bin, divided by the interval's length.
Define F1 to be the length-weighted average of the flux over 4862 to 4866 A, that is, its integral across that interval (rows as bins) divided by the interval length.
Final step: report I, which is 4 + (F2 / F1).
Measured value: 5.34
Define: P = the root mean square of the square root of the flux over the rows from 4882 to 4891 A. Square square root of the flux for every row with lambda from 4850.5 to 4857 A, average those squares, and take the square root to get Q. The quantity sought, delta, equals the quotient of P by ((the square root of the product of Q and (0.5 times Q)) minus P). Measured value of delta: -3.0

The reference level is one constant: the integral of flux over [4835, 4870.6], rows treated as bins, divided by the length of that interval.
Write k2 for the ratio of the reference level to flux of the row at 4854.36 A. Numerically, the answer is 1.001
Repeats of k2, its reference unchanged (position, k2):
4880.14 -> 0.902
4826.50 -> 0.865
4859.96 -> 1.265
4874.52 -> 0.920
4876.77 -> 0.909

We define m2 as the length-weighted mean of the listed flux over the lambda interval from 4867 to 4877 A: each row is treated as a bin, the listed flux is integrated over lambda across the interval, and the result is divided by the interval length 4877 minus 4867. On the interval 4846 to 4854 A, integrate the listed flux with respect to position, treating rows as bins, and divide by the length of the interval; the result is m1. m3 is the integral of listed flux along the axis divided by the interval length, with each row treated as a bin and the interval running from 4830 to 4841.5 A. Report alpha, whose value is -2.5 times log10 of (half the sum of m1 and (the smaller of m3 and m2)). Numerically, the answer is -1.732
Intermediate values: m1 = 4.9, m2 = 4.9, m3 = 5.30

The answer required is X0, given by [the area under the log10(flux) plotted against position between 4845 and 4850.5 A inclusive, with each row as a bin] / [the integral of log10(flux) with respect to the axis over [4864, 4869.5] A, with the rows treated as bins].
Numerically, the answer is 1.09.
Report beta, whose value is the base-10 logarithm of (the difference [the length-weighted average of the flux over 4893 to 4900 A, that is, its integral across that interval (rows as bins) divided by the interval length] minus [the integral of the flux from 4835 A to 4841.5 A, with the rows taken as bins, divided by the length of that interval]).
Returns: -1.4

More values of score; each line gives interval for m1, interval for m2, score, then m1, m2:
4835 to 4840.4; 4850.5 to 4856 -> 0.5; 5.25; 4.7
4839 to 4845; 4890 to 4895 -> 0.1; 5.12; 5.2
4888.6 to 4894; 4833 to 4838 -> 0.1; 5.19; 5.3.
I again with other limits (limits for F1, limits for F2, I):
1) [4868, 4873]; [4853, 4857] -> 4.94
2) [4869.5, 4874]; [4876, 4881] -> 5.04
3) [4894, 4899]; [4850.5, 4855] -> 4.91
